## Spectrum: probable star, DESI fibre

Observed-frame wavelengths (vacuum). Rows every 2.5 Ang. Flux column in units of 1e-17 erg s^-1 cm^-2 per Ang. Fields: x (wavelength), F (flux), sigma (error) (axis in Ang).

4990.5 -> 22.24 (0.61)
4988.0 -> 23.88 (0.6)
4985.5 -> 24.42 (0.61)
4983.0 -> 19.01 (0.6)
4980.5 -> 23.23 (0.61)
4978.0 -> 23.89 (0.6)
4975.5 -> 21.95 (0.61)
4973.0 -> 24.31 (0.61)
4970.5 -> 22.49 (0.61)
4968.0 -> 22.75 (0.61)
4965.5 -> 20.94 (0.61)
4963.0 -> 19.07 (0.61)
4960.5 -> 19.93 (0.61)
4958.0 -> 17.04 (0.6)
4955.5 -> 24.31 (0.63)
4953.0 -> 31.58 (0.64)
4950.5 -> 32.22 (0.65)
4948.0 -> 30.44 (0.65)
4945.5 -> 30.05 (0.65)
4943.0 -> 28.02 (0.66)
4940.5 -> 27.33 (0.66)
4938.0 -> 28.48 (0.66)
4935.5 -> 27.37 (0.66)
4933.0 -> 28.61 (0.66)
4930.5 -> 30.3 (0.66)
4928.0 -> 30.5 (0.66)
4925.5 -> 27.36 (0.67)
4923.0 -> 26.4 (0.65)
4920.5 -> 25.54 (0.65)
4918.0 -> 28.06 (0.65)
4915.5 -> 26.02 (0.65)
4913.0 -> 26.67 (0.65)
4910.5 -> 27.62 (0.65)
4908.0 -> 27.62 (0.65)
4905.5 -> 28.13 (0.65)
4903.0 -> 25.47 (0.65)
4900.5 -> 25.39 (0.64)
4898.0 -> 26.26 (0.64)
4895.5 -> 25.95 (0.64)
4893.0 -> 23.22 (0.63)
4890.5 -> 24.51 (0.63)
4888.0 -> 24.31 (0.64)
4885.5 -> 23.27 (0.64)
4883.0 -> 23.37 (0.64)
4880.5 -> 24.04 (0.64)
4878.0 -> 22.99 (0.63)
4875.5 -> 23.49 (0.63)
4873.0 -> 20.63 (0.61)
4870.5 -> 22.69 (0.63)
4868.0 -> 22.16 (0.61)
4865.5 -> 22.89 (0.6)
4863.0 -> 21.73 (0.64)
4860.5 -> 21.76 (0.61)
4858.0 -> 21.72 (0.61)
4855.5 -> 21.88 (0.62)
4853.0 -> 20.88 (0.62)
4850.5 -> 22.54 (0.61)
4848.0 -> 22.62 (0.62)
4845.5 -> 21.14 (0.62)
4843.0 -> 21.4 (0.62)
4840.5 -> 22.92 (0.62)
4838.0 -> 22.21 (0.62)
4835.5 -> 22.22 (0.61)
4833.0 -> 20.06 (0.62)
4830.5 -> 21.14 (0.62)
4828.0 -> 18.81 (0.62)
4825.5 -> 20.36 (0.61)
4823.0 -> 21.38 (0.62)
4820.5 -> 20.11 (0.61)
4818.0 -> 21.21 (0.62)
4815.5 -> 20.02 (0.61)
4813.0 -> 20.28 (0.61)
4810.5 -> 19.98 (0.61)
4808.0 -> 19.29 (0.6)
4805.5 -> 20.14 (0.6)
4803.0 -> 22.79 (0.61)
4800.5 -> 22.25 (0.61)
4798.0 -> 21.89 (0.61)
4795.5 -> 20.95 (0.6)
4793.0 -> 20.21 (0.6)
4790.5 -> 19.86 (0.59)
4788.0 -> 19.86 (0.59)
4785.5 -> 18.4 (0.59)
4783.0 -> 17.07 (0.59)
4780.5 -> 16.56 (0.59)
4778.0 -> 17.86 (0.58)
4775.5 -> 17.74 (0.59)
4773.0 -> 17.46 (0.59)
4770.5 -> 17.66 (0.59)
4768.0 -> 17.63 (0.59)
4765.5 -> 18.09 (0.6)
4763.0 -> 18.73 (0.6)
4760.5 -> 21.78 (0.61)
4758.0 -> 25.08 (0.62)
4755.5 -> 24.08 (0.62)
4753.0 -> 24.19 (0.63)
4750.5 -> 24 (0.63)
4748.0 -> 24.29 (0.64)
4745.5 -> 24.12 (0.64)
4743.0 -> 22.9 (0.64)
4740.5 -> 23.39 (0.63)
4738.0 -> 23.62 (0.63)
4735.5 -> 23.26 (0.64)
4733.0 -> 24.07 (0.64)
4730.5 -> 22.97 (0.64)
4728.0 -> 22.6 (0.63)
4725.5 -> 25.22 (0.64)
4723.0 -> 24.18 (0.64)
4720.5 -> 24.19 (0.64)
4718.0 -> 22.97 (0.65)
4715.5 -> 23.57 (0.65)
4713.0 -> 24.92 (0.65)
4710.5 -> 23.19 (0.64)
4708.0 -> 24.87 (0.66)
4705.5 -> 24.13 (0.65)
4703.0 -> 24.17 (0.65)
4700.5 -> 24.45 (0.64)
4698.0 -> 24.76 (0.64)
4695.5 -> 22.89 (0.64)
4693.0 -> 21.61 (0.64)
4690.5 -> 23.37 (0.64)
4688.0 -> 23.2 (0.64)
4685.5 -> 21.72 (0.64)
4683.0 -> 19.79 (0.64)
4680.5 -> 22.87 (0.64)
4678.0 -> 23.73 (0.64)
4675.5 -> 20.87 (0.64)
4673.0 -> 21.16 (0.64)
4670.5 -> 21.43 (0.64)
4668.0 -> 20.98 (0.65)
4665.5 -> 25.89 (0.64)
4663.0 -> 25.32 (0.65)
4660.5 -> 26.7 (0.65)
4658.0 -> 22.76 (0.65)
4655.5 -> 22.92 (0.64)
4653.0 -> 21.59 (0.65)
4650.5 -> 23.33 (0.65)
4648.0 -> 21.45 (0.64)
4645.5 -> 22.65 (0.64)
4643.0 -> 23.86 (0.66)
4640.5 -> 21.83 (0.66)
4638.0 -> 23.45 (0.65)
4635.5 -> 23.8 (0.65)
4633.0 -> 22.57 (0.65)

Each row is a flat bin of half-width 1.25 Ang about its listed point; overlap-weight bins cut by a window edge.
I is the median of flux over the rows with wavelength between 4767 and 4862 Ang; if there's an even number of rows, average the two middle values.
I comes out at 20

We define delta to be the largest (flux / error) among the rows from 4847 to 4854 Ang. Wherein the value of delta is 37.0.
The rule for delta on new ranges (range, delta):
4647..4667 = 41.1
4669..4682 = 37.1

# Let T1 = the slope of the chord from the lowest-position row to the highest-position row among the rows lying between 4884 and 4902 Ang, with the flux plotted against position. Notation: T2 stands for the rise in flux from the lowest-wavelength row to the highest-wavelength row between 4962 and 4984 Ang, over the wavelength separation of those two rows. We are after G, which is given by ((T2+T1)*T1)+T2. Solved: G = 0.02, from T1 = 0.14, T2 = 0.00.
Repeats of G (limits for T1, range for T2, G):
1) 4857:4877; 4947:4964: -0.82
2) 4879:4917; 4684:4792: -0.02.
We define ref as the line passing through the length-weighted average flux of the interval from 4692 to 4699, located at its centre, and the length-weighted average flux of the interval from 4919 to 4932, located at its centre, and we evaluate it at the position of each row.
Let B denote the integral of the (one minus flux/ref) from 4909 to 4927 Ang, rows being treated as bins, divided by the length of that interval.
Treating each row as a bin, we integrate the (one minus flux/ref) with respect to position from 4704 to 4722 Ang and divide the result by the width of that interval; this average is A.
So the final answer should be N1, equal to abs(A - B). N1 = 0.06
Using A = -0.02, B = 0.04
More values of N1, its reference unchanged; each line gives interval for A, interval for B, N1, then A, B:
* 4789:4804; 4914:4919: 0.13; 0.16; 0.03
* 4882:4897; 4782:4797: 0.11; 0.11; 0.22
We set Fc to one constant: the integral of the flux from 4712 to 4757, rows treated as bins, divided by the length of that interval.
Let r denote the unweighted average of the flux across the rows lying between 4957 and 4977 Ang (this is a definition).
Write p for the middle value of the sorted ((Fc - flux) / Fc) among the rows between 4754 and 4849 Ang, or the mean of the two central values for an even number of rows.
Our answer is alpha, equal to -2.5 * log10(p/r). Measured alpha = 5.3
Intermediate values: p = 0.15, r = 21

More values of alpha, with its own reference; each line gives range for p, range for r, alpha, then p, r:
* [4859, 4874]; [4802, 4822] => 6.1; 0.08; 20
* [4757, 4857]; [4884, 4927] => 5.6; 0.15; 26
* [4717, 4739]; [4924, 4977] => 8.8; 0.01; 26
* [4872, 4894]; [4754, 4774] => 7.6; 0.02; 20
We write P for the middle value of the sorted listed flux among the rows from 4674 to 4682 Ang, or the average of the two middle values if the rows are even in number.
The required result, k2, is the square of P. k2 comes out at 523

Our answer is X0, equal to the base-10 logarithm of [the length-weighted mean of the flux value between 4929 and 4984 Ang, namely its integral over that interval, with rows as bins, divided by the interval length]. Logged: 1.40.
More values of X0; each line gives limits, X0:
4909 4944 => 1.44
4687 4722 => 1.38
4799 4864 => 1.33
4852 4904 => 1.37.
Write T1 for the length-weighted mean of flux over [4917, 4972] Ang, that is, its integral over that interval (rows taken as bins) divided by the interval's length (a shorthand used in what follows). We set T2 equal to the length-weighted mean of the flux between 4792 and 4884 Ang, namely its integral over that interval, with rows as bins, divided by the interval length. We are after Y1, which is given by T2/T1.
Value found 0.82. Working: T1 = 26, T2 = 21.5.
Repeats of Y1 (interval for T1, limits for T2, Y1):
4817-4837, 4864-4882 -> 1.10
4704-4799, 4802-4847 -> 0.96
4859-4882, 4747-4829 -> 0.90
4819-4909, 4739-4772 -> 0.96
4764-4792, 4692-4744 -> 1.31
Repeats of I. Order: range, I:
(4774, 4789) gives 18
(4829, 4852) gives 22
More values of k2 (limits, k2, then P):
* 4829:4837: 447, 21.1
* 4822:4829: 415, 20.4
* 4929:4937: 819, 28.6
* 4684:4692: 538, 23.2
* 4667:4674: 448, 21.2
